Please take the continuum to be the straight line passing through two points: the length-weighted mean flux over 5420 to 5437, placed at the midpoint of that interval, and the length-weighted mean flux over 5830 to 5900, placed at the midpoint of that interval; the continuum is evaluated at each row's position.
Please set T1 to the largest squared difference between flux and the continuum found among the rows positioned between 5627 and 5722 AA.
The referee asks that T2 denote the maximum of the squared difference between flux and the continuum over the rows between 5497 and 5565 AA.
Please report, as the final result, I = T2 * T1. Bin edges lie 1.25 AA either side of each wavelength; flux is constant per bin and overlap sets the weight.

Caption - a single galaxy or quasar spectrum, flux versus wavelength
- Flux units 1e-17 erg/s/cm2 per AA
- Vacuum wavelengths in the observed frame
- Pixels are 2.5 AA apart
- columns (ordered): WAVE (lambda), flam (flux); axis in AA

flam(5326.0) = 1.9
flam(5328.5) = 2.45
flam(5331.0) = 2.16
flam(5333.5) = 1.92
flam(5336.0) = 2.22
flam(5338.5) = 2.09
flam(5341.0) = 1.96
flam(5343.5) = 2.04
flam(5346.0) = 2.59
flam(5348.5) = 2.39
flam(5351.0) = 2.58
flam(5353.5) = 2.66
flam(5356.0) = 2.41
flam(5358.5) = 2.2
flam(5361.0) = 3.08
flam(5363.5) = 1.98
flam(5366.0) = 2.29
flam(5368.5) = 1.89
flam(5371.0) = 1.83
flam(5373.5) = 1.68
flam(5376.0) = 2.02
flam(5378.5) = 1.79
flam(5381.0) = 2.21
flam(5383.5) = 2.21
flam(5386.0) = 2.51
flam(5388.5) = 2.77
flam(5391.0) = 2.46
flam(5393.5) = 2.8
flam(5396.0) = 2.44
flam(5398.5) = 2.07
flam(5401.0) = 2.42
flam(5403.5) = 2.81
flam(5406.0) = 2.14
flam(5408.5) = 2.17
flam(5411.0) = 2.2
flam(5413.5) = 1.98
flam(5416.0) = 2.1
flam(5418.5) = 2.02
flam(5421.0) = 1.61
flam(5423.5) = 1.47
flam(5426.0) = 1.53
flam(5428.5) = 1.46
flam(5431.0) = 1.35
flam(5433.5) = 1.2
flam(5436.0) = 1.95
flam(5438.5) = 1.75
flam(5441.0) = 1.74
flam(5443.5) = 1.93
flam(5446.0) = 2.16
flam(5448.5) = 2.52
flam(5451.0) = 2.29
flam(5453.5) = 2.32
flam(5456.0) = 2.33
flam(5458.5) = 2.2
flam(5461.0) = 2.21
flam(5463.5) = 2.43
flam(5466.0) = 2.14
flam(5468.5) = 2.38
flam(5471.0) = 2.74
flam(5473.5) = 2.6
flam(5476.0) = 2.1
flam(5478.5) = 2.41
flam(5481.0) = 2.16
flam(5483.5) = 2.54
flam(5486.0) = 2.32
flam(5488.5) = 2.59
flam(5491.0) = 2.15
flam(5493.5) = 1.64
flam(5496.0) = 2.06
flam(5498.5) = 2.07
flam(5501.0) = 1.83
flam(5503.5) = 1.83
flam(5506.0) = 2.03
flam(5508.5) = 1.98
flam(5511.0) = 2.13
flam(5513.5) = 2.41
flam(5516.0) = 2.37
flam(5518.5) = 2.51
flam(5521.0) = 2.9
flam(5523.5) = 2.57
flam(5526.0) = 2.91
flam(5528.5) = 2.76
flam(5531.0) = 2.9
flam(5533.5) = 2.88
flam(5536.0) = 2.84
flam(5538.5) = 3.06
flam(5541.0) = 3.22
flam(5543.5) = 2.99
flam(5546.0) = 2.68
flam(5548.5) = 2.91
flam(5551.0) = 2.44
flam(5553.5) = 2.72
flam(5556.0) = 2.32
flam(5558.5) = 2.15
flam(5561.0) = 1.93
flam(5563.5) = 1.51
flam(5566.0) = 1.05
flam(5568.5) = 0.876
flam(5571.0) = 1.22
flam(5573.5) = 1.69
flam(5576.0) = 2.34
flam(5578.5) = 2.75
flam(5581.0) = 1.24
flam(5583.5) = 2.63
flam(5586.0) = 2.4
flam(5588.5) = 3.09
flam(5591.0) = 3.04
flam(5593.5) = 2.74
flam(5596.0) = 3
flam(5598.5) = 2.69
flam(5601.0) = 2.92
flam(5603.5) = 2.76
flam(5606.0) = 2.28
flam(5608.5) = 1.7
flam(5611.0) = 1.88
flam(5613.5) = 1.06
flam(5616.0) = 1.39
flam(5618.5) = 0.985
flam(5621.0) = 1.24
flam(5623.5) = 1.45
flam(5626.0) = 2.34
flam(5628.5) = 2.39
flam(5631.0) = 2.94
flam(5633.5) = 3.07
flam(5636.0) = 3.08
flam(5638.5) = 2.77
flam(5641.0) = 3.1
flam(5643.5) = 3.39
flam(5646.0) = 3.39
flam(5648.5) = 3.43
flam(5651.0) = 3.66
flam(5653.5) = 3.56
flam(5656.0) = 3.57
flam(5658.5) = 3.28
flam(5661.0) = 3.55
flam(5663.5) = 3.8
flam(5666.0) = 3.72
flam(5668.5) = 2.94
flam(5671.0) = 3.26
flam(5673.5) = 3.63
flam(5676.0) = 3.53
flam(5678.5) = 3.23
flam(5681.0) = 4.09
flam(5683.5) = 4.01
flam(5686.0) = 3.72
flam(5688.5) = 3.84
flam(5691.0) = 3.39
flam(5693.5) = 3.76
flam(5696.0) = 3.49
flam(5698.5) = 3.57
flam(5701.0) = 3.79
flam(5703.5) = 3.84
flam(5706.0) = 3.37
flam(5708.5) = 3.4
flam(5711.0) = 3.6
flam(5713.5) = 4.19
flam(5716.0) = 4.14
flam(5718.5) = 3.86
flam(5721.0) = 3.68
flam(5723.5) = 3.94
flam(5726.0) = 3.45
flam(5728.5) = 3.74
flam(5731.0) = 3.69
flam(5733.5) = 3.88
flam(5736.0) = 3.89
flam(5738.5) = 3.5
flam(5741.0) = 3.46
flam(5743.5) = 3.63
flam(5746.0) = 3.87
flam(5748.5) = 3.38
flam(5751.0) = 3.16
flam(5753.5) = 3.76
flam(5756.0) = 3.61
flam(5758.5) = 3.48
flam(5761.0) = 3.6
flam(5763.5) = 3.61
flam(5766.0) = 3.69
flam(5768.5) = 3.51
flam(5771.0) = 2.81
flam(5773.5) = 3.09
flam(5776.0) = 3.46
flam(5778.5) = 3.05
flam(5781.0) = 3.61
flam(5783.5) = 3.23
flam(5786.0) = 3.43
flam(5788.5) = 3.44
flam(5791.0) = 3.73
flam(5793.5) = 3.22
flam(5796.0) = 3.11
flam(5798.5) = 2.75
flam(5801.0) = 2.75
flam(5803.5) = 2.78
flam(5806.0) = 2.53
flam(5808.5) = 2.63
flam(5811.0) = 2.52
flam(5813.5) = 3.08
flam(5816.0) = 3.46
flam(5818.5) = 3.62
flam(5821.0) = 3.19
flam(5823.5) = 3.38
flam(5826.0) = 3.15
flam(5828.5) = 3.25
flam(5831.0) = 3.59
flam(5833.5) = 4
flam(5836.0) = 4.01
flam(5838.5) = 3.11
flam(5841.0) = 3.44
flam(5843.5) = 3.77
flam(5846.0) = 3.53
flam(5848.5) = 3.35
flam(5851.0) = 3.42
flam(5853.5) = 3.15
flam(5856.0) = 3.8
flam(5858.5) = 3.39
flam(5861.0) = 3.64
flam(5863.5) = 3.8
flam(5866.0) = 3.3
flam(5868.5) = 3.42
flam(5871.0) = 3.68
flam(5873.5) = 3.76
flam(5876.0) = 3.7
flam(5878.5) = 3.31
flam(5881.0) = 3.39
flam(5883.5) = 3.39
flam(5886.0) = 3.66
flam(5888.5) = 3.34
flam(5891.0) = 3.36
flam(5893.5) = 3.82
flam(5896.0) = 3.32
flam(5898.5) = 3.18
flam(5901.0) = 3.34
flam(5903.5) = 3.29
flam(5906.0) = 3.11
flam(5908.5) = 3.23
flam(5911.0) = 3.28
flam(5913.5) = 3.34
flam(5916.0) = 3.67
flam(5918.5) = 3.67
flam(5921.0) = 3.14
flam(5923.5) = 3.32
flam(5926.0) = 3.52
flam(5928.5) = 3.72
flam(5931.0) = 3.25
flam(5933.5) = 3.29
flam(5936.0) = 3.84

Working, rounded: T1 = 2.0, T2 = 1.4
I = 2.9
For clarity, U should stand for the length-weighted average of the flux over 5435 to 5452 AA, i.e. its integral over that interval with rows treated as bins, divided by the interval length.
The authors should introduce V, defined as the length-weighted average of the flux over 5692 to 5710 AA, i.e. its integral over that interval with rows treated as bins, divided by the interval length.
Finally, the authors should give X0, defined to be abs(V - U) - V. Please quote -2.0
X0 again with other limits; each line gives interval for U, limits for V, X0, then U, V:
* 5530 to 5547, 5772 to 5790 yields -2.9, 2.9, 3.3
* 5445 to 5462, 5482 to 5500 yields -2.1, 2.3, 2.2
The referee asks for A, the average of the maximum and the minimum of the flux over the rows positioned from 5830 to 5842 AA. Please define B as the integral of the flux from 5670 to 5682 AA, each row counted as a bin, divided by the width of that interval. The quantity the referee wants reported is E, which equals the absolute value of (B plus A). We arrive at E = 7.1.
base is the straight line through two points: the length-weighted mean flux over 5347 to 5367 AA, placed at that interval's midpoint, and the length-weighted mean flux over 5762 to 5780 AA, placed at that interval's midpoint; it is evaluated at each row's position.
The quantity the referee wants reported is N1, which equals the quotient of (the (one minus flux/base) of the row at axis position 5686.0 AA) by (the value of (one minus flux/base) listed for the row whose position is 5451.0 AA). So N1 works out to -1.3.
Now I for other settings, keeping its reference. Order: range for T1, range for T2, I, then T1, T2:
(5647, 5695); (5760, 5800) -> 0.8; 2.0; 0.4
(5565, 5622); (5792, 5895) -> 1.1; 1.9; 0.6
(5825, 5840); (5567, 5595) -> 0.6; 0.4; 1.6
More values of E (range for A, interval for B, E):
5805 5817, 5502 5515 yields 5.1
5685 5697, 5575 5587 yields 5.9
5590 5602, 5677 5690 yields 6.6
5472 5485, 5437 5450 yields 4.4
